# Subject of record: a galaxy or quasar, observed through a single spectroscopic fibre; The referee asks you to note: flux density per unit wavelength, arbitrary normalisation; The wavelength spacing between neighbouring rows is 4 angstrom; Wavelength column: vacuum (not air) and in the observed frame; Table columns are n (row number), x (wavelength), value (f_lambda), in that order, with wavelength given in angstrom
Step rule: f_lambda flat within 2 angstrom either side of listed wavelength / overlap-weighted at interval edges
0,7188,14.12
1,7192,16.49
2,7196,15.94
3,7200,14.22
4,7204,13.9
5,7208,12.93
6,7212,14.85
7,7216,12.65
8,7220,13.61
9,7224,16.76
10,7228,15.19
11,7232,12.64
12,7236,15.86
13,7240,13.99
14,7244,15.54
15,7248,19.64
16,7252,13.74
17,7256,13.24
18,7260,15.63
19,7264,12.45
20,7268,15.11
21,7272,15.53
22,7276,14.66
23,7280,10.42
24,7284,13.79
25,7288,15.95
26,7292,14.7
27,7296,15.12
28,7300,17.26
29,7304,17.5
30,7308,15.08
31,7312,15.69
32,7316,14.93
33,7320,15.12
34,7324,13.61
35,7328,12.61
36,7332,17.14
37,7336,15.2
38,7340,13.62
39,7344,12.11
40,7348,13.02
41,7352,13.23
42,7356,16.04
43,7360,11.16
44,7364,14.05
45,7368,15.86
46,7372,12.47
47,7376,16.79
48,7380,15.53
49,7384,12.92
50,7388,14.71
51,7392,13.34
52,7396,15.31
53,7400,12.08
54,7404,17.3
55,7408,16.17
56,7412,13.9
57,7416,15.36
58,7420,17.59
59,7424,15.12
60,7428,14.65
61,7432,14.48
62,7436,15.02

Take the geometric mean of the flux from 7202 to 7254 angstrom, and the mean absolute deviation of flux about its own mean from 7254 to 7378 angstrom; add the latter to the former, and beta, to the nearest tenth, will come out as 16.1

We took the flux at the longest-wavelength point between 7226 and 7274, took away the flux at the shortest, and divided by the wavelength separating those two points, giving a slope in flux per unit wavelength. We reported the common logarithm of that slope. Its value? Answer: -2.1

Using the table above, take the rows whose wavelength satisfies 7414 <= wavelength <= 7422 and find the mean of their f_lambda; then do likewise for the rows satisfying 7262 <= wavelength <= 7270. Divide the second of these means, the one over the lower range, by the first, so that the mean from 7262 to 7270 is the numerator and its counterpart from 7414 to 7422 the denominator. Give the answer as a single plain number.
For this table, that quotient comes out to 0.84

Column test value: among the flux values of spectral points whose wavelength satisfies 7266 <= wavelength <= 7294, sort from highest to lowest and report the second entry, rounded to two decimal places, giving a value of 15.53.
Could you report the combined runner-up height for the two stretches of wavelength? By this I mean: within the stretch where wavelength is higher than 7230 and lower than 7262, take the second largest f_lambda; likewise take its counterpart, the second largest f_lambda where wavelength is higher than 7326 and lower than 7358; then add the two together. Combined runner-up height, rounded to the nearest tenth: 31.9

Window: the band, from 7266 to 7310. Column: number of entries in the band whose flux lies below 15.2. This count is 7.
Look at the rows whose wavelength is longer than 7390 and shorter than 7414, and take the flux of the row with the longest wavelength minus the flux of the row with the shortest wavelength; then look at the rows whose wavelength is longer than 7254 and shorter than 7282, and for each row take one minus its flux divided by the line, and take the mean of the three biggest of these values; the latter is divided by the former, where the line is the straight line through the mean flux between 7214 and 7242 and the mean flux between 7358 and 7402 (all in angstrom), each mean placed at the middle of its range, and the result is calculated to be 0.28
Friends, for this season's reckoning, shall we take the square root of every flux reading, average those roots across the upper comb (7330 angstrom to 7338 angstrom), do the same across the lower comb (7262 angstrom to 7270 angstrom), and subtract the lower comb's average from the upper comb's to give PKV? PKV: 0.3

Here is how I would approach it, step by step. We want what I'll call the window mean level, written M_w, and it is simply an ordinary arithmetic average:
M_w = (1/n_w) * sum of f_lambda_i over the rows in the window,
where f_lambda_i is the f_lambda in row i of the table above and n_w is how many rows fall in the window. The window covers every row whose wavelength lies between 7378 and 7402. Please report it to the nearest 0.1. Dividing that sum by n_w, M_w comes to 14.0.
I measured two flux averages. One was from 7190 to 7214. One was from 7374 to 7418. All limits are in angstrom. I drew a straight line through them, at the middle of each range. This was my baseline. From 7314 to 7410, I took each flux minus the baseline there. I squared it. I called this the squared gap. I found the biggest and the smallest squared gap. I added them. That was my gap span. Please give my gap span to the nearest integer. 13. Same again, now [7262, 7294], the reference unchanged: 19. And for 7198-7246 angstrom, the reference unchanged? 4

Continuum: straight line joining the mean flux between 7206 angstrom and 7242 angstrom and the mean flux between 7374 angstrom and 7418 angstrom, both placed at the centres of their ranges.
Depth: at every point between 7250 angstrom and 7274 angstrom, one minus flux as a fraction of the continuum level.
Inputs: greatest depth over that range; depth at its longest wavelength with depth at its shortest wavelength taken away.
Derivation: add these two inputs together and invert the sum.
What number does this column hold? 61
